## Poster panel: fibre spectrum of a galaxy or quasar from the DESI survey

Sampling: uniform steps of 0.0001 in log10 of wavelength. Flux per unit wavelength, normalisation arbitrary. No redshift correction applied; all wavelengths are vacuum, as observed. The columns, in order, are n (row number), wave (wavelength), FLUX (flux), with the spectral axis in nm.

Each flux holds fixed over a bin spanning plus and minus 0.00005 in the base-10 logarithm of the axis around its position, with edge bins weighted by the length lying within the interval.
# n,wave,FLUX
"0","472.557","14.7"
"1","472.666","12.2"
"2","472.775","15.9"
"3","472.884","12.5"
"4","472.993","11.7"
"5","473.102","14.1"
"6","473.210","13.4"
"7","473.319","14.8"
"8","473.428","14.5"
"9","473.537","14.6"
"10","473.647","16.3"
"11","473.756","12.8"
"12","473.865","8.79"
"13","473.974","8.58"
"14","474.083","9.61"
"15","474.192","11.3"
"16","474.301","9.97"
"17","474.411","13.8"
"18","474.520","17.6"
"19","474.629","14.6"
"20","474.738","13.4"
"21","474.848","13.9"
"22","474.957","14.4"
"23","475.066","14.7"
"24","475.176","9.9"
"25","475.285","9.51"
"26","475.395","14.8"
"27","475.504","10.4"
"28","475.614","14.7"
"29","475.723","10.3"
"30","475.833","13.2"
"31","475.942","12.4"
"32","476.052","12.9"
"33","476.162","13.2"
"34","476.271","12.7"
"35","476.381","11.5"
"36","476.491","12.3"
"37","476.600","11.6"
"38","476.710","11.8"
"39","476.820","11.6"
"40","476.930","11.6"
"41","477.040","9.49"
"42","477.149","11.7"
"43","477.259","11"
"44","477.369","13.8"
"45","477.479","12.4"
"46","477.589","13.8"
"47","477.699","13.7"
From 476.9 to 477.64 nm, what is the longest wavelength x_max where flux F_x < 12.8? 477.479 nm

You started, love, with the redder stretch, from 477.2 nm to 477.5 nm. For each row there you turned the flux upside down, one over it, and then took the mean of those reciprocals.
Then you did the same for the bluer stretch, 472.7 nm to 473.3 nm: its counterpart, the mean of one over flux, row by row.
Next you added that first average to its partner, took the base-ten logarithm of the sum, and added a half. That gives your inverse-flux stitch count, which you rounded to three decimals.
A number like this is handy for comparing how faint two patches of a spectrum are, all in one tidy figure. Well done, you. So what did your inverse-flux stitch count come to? -0.307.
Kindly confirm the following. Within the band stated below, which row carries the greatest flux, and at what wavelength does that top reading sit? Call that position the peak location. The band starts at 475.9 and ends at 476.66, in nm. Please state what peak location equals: 476.162 nm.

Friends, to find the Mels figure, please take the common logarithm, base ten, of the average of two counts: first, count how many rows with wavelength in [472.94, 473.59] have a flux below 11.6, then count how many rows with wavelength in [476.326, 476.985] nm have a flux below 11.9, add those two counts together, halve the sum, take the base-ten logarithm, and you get 0.40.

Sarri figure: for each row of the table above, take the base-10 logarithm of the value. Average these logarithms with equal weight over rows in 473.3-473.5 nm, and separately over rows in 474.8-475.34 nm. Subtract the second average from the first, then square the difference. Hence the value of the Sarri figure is 0.006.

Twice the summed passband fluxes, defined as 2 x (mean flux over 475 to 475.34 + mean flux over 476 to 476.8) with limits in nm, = 47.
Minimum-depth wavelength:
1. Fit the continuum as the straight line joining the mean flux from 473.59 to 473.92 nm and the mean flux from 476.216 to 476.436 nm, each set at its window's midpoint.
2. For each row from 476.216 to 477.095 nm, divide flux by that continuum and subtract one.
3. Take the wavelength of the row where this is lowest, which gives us 477.040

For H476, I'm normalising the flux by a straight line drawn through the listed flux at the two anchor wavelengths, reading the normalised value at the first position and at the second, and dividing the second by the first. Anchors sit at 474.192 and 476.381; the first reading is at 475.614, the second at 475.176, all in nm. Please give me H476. 0.7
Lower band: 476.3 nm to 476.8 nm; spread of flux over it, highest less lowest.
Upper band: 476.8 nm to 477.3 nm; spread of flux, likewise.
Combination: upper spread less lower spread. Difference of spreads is 1.4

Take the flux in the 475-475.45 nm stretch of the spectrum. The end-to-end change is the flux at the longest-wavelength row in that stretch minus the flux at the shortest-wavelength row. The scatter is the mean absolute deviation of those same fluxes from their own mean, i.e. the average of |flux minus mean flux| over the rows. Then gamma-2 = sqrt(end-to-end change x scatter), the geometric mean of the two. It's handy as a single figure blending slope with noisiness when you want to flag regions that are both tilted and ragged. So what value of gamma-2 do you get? 0.50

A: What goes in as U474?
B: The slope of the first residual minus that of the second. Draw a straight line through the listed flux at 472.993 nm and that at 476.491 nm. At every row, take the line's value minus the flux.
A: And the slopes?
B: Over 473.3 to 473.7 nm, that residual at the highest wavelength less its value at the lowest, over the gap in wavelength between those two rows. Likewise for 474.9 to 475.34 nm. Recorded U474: -19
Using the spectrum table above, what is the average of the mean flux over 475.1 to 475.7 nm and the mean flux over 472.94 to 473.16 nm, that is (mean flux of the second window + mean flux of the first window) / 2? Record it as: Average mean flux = 12.4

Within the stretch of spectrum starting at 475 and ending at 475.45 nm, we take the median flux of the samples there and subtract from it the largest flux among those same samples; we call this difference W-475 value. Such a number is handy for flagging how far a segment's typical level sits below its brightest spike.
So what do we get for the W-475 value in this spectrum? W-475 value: -2.5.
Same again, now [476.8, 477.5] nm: -2.2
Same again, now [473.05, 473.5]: -0.5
